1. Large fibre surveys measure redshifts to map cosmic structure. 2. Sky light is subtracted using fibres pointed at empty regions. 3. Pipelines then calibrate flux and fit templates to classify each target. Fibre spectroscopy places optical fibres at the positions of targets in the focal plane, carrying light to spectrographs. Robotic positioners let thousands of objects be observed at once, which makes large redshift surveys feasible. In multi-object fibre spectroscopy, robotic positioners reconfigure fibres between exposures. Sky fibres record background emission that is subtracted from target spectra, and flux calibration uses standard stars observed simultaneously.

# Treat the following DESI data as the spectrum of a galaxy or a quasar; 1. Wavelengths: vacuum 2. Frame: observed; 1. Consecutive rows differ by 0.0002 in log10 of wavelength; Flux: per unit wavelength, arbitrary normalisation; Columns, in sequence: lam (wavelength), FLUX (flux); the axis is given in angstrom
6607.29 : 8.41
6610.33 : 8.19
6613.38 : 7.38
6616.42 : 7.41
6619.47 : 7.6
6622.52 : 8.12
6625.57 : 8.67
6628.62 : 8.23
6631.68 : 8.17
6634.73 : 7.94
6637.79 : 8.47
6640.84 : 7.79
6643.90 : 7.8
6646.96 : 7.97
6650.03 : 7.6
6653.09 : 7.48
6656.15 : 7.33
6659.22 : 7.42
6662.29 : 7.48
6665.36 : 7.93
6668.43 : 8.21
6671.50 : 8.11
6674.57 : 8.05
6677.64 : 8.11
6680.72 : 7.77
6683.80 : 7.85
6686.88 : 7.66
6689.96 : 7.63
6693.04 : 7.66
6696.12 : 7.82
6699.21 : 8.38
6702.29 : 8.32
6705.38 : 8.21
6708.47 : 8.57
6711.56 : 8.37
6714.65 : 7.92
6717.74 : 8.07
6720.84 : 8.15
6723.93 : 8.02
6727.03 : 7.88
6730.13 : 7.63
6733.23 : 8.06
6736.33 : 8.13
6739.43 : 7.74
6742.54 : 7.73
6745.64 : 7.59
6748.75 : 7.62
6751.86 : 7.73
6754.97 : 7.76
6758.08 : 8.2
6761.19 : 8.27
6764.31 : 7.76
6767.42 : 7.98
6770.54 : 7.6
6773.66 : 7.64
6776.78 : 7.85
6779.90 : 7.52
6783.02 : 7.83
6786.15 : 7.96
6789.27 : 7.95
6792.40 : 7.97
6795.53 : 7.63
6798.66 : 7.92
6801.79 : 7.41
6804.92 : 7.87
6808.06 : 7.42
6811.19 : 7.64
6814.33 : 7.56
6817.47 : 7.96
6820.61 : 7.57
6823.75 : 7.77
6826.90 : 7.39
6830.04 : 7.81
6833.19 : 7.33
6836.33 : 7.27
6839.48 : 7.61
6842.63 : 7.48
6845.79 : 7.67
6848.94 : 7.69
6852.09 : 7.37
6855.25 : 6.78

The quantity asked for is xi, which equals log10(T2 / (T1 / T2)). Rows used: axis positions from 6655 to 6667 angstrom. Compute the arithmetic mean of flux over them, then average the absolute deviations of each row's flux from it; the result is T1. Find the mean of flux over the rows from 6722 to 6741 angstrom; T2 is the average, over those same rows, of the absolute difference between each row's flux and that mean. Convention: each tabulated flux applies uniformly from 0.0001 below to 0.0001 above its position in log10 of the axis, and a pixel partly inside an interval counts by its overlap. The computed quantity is -0.88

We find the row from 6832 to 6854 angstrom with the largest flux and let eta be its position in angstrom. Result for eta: 6848.94 angstrom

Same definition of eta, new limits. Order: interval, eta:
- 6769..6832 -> 6792.40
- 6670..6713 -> 6708.47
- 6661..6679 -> 6668.43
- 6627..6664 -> 6637.79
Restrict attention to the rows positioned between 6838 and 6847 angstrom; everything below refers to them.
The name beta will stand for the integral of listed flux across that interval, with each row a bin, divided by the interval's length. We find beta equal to 7.58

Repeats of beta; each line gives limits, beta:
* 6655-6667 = 7.55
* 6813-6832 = 7.67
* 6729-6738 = 7.96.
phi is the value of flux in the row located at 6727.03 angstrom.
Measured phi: 7.88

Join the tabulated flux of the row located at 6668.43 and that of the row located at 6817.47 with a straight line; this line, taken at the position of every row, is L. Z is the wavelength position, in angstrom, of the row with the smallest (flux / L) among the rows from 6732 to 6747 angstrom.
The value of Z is 6745.64 angstrom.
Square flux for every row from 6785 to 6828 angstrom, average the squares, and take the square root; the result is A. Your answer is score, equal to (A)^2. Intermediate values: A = 7.72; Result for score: 59.6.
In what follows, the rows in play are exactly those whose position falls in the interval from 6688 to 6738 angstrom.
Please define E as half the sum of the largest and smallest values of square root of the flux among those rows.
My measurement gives 2.845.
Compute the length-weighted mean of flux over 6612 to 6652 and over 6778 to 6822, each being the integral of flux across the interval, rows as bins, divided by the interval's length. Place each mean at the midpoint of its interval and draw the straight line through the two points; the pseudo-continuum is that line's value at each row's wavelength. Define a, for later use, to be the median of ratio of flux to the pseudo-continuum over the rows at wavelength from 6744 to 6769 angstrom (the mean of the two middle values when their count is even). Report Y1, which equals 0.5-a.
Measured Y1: -0.498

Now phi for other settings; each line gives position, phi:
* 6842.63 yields 7.48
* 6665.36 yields 7.93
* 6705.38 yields 8.21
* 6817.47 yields 7.96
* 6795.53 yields 7.63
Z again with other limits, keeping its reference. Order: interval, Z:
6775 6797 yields 6779.90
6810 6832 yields 6826.90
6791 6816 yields 6801.79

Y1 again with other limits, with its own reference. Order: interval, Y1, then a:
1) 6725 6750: -0.491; 0.99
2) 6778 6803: -0.517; 1.02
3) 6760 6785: -0.504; 1.00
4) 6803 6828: -0.486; 0.99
